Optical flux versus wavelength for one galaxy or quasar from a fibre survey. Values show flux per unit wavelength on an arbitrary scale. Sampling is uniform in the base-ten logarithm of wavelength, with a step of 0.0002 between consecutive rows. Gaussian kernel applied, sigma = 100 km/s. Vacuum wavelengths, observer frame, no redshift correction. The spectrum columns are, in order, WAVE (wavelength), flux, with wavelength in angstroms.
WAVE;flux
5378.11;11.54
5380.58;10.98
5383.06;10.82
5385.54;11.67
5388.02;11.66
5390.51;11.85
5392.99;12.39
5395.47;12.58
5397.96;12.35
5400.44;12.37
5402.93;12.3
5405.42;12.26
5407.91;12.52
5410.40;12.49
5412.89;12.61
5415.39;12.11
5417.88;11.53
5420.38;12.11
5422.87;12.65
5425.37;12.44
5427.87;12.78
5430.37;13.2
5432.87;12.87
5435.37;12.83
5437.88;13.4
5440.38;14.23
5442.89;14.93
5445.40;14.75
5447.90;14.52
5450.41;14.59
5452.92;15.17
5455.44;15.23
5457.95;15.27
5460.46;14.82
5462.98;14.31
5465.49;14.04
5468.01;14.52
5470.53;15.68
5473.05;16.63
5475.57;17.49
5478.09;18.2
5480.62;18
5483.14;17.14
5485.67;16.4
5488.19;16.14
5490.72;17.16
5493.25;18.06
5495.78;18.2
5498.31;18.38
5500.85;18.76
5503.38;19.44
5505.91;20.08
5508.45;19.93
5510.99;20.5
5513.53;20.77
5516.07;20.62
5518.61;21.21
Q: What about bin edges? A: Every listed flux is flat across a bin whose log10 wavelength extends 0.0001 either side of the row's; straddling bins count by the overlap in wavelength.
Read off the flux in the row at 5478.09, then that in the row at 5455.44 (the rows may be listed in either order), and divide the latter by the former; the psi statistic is 0.84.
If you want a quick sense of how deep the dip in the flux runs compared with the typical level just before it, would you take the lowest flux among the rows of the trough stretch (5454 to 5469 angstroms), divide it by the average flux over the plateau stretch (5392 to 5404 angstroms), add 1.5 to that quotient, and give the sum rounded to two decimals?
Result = 2.63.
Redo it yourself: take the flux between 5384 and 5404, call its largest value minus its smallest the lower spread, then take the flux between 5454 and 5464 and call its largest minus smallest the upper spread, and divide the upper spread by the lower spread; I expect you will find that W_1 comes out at 1.0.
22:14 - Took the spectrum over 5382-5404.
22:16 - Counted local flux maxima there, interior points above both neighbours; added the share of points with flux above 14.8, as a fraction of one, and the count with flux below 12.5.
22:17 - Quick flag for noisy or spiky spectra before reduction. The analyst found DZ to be 11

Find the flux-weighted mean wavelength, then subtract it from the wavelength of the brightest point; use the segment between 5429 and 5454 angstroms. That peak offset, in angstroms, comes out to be 10.9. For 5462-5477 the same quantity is 6.0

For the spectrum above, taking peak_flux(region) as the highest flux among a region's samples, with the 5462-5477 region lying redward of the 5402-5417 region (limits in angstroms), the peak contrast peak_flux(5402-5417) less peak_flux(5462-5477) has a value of -4.9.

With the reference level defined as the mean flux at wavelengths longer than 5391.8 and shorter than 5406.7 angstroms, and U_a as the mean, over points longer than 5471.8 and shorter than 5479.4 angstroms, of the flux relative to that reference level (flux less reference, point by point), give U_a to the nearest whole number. 5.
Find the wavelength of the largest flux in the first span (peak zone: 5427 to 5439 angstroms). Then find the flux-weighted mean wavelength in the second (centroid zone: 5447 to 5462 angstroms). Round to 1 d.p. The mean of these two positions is 5446.1 angstroms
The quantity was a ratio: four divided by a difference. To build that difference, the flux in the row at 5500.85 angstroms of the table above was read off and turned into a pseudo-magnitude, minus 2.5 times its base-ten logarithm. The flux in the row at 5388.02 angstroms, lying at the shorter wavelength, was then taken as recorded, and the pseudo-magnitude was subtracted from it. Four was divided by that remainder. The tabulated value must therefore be 0.269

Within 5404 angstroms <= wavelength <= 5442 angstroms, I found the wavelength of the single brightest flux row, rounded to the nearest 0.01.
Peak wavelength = 5440.38 angstroms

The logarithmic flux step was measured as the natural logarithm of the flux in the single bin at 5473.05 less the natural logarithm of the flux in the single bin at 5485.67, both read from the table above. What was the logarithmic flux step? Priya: 0.01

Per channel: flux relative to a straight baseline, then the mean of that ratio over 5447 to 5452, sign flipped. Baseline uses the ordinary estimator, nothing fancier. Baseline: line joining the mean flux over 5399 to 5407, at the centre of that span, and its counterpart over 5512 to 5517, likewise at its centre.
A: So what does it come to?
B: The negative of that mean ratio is -0.92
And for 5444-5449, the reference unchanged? -0.94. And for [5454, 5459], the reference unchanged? -0.93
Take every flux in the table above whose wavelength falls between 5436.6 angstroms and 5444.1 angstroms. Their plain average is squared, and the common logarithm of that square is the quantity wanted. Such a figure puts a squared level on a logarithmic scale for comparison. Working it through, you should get 2.30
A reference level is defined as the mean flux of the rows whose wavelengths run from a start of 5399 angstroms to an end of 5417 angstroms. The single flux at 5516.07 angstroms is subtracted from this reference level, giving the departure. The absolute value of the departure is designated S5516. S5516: 8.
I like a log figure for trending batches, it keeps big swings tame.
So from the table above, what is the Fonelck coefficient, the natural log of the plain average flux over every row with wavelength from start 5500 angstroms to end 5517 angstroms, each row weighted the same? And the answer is 3.00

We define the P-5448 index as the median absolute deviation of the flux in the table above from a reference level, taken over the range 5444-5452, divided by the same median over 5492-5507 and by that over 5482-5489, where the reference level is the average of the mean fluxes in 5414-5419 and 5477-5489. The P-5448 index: 0.0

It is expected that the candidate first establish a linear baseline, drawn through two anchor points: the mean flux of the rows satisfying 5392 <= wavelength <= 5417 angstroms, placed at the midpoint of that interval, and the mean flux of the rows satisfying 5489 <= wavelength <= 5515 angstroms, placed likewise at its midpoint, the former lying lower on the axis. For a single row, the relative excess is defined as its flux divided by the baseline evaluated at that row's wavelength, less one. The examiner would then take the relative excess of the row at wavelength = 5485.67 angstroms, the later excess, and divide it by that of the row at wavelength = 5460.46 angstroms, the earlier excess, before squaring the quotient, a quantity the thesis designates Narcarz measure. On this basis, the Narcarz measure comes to 1.0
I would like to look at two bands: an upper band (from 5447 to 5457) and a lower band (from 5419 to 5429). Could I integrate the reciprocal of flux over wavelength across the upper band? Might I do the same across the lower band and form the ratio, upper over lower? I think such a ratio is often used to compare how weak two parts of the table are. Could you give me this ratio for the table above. 0.84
